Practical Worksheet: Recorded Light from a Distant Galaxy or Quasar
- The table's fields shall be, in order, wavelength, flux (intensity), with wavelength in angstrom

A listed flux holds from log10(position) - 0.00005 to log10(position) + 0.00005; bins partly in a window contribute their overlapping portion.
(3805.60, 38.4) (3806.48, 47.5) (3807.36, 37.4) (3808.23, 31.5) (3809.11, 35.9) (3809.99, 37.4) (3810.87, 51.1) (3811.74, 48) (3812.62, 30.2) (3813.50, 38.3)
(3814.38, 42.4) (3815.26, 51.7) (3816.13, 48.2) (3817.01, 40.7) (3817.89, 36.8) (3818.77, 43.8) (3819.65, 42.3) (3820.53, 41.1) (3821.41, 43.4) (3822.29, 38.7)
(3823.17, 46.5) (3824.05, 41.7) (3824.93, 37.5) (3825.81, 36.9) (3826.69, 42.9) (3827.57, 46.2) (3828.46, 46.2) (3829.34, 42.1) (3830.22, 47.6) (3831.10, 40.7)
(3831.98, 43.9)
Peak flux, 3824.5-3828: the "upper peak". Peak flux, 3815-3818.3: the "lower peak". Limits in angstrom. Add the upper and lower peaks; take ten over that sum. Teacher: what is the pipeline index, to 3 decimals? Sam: 0.102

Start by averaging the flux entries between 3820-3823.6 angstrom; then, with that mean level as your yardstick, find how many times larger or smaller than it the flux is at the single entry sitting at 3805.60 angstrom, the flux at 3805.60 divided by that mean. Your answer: 0.91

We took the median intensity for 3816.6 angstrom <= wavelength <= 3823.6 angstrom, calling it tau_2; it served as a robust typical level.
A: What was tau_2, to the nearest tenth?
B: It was 41.7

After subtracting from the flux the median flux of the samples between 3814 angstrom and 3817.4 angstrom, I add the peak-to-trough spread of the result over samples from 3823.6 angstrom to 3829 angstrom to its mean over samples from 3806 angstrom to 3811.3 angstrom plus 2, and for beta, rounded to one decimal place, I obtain 6.1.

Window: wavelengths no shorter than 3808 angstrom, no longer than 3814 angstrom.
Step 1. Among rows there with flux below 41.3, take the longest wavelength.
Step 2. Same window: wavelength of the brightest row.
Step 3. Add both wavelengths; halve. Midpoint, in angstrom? 3812.2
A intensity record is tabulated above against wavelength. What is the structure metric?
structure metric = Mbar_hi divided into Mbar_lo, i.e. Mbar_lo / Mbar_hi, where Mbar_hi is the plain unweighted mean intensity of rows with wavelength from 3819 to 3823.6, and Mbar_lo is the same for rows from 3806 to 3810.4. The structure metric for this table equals 0.89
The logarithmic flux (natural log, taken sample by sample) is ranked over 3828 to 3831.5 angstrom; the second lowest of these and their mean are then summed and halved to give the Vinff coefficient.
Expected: 3.76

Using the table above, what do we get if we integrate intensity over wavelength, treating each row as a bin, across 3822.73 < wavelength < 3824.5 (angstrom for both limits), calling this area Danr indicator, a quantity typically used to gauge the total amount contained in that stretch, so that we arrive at 78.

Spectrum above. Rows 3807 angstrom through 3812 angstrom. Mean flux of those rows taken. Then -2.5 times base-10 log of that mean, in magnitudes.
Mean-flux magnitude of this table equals -4.01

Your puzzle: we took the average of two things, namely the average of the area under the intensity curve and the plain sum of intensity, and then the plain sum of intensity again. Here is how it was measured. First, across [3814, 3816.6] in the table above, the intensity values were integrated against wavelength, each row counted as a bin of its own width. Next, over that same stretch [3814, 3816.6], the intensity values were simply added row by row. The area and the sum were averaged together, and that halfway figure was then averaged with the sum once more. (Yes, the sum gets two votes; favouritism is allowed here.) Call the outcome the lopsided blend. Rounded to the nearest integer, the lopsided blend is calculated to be 138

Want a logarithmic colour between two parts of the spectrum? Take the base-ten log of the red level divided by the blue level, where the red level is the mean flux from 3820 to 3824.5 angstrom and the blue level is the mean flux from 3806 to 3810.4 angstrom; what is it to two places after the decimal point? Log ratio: 0.05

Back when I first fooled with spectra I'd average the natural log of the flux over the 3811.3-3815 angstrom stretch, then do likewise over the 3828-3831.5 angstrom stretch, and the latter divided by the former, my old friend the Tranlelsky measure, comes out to 1.03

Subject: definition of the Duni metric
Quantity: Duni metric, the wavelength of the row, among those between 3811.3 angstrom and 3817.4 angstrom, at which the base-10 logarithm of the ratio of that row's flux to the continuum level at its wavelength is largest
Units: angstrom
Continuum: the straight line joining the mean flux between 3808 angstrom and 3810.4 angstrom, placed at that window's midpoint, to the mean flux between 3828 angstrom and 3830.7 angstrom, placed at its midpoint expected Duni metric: 3815.26 angstrom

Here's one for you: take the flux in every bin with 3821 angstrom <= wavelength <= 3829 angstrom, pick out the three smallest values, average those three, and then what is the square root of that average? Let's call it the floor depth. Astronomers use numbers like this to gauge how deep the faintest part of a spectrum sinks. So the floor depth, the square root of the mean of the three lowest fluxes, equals 6.14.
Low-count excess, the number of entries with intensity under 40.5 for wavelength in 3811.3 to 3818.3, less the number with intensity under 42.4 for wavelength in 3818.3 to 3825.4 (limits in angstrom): -2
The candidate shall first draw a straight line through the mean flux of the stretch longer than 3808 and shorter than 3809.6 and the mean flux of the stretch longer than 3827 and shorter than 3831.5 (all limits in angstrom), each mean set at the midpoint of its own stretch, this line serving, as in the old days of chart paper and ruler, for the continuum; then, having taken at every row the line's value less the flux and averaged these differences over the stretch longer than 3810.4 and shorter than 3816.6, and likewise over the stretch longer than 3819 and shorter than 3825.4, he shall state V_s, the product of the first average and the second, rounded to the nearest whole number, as 6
